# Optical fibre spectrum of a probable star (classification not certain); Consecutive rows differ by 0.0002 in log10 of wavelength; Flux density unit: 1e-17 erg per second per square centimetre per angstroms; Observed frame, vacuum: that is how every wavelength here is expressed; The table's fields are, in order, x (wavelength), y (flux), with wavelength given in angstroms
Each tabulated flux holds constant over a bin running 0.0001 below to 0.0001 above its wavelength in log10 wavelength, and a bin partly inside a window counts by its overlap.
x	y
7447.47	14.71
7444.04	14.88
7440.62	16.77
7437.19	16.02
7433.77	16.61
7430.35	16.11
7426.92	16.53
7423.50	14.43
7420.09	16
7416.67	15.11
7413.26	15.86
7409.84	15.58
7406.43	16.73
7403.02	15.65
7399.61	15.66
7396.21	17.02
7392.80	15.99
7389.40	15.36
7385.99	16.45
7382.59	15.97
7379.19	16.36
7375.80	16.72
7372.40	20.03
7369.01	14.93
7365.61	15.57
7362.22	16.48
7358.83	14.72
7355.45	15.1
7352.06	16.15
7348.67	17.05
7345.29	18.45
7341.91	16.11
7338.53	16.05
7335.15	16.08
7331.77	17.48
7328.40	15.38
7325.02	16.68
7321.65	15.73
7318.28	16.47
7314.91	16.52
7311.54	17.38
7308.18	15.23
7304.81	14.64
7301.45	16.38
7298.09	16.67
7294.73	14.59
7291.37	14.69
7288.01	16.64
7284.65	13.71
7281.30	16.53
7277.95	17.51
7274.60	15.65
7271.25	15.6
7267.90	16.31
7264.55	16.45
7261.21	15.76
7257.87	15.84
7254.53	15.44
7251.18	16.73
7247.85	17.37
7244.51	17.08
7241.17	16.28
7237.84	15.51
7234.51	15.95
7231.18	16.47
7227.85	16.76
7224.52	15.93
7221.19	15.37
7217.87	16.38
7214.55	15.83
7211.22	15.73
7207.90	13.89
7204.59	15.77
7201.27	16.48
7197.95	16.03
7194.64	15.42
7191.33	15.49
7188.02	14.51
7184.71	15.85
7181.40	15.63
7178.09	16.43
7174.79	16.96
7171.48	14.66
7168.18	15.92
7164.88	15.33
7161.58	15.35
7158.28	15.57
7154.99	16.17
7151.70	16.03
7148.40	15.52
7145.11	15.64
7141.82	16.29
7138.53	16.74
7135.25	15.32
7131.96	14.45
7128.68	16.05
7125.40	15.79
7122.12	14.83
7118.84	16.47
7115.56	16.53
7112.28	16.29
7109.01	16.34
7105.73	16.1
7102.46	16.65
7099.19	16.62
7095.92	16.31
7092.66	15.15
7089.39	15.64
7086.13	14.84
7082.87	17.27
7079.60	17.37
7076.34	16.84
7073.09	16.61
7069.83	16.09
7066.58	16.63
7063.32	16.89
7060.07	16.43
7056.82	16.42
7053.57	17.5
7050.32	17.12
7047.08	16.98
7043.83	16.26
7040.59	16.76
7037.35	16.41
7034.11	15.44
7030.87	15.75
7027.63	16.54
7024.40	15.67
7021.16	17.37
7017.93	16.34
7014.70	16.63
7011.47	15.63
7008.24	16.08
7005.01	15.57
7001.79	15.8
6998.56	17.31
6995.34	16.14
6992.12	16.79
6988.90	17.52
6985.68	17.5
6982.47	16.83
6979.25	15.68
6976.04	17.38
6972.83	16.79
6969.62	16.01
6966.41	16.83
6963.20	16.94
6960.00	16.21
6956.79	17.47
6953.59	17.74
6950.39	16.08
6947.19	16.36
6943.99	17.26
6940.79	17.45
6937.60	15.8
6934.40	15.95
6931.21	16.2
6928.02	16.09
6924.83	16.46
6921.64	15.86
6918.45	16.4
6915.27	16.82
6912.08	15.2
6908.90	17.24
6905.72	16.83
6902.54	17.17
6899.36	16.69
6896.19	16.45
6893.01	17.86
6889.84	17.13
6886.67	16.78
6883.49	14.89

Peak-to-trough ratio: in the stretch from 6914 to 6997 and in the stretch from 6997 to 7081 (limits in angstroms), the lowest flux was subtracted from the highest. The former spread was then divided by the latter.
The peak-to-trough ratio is 1.0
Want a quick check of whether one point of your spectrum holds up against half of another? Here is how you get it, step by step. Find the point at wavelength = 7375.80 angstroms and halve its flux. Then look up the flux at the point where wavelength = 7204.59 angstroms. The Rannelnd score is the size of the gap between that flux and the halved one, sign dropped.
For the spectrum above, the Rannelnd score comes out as 7.41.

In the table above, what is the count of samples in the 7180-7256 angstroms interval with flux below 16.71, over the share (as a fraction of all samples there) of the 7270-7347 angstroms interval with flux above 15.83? 31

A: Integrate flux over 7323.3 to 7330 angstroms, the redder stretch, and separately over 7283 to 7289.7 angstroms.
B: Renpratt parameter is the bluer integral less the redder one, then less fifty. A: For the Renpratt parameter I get -56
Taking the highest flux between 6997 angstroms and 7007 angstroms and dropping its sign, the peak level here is 17.3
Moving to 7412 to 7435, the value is 16.6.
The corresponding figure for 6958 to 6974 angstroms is 16.9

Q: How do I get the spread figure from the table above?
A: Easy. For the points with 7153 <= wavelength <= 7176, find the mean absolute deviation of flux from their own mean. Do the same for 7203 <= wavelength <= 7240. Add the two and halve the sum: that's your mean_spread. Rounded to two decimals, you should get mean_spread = 0.51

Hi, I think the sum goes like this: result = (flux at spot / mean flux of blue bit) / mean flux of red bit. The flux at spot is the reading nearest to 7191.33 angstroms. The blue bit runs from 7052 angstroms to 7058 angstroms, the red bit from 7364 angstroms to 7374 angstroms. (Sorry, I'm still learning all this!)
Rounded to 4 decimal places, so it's 0.0542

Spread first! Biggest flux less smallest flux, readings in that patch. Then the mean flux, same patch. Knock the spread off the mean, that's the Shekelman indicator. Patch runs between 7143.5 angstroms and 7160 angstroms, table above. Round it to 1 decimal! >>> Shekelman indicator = 15.1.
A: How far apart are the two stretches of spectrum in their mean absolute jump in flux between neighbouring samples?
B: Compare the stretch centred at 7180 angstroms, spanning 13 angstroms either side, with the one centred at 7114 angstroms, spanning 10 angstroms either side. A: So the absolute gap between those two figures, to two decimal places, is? 0.62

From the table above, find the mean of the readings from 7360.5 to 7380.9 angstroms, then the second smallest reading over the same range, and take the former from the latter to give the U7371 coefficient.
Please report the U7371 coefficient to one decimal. -1.1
